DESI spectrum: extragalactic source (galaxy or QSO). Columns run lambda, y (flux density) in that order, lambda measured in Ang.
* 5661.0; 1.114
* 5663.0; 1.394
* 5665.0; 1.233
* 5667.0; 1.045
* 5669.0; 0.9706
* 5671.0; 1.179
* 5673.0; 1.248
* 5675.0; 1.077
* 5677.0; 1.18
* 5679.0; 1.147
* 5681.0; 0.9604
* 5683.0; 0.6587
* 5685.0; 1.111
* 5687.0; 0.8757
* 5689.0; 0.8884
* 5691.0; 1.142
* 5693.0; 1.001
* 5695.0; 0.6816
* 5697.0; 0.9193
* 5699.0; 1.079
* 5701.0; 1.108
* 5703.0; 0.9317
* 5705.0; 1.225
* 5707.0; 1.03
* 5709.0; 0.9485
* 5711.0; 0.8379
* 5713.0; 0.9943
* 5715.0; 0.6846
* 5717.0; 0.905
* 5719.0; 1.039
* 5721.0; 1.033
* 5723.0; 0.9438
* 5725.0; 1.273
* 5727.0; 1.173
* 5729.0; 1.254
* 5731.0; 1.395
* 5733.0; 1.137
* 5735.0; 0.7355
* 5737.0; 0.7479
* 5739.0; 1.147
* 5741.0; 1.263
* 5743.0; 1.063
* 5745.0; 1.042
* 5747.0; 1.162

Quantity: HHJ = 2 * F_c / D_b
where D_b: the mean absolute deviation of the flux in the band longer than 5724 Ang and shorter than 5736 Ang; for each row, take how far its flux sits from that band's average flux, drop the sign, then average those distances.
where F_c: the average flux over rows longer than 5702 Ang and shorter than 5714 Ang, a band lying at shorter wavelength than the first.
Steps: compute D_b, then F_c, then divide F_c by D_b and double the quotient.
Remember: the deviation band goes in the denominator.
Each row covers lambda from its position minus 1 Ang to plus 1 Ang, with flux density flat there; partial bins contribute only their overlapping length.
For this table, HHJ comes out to 13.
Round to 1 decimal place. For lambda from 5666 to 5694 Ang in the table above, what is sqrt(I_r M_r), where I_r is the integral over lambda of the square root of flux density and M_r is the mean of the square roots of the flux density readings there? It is 5.4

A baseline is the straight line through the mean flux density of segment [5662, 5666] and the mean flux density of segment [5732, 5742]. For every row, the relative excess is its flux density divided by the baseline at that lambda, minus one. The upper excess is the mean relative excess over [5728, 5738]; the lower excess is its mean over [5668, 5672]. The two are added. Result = -0.14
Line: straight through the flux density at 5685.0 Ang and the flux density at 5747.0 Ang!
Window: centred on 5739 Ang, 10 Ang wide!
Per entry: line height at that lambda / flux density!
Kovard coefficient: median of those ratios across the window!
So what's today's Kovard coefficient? 1.09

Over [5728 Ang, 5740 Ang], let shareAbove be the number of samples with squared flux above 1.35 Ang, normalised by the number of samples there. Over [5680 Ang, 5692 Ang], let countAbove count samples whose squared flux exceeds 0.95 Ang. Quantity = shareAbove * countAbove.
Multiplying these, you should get 0.67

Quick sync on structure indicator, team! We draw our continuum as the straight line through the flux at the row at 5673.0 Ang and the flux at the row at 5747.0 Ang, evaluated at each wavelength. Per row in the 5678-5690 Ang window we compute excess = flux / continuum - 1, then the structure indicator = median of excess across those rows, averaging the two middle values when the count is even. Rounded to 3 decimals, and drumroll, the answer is -0.251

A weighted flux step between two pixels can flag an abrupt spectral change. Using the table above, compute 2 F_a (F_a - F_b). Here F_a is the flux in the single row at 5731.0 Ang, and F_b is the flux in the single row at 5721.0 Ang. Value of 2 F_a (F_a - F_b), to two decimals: 1.01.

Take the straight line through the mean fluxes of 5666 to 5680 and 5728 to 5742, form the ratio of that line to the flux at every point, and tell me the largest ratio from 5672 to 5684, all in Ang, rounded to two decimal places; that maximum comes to 1.70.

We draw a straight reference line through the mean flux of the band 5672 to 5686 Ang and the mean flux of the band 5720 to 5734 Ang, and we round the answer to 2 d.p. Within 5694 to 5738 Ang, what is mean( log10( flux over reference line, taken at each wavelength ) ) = -0.07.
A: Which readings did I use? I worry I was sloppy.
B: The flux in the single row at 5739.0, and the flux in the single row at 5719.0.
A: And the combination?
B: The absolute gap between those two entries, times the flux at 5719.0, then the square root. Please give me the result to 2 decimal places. 0.33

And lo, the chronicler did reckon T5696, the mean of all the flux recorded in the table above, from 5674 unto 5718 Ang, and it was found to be 0.97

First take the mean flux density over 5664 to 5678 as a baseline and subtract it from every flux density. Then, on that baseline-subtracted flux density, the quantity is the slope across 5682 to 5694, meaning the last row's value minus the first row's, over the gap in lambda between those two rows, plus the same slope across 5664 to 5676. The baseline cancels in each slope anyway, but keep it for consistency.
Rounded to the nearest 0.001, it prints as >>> 0.019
